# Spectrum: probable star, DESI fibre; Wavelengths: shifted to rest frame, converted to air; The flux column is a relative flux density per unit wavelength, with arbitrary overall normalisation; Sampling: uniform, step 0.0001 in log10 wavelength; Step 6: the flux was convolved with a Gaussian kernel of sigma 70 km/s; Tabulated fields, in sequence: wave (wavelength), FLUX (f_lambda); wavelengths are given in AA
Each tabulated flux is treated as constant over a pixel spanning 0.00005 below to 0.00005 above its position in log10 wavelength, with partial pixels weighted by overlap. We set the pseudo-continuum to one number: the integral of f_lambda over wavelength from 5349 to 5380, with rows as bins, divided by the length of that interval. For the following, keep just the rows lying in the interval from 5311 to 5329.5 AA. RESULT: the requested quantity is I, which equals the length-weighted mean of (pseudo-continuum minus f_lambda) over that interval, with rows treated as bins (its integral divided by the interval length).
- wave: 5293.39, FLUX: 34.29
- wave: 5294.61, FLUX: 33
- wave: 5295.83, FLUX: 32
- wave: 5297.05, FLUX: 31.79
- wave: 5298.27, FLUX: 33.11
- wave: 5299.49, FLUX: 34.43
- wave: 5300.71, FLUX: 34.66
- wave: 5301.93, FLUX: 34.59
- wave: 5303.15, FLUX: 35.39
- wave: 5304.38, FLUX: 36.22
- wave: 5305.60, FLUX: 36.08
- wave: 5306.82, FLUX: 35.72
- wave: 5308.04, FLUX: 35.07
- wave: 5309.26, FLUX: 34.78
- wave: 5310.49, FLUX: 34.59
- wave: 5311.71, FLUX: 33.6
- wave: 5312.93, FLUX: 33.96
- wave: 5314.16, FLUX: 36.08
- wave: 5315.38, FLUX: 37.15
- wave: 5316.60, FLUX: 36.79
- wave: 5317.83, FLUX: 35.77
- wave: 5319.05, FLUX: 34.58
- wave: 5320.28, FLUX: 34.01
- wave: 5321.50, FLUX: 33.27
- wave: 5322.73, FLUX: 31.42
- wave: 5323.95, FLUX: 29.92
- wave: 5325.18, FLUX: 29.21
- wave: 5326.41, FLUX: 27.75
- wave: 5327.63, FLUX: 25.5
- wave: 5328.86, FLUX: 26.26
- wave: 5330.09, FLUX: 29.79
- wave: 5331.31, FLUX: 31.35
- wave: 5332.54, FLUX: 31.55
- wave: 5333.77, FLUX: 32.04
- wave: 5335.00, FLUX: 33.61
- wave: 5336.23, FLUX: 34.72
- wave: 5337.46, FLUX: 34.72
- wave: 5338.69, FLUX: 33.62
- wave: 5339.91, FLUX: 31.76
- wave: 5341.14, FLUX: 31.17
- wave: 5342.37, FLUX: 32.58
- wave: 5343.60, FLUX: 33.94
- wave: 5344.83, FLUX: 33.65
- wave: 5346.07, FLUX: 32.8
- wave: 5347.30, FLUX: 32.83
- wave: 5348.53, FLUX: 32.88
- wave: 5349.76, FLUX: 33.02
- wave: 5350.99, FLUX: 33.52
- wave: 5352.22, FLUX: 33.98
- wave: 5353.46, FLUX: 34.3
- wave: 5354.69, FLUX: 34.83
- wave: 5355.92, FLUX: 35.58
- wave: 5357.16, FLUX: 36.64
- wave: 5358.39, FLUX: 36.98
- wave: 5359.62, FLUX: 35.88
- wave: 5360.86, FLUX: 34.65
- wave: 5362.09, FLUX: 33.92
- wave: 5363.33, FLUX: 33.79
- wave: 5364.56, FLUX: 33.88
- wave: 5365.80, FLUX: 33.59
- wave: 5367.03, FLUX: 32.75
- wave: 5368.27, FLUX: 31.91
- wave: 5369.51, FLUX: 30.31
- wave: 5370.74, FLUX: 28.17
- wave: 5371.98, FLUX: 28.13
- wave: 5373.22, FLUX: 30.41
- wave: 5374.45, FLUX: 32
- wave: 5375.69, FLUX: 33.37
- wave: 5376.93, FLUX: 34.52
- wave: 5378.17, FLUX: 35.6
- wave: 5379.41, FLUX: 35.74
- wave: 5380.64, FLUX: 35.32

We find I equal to 1.1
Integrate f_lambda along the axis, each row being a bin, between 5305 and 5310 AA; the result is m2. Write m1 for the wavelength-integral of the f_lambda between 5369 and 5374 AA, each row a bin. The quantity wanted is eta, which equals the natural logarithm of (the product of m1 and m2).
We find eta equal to 10.2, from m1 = 147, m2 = 177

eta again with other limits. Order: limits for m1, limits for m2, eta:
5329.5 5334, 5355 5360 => 10.1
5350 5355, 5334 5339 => 10.3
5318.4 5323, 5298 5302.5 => 10.1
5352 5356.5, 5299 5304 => 10.2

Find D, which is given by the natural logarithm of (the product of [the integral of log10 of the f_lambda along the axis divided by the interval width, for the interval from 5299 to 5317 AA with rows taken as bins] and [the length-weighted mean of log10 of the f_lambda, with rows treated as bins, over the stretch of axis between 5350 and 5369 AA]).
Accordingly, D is 0.865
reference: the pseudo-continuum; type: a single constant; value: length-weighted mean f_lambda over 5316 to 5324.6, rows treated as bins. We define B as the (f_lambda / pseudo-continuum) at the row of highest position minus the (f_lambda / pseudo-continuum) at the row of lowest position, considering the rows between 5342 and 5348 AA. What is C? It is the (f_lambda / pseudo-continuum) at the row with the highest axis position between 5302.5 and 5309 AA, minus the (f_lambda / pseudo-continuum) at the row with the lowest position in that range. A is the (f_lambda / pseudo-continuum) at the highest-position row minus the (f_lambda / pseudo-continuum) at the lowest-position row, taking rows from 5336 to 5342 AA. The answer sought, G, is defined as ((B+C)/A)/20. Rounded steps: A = -0.11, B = 0.007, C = -0.01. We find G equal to 0.001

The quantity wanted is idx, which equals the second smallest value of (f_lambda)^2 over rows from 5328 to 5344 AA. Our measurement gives 887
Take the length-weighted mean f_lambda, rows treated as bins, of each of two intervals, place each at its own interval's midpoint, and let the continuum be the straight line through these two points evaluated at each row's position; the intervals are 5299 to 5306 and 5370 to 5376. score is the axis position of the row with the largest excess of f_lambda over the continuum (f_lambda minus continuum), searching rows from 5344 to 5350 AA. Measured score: 5344.83 AA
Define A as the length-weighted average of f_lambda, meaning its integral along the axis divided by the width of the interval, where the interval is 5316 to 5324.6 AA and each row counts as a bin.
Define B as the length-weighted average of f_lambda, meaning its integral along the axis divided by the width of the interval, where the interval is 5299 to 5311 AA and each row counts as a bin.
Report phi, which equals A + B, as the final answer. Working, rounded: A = 33.6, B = 35.1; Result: 68.8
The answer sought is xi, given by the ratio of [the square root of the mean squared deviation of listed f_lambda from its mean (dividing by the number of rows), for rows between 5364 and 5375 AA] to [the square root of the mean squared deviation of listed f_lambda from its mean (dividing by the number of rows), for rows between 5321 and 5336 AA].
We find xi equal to 0.81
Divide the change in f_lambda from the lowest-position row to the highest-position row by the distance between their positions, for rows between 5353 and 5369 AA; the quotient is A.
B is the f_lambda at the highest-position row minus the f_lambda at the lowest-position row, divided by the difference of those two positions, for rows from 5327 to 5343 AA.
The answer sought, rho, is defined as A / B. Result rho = -0.3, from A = -0.16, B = 0.48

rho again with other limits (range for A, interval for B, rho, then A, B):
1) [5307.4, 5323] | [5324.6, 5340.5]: -1.4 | -0.25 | 0.17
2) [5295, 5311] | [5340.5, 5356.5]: 0.6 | 0.18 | 0.30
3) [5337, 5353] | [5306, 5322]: 0.3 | -0.05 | -0.17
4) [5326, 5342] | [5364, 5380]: 1.9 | 0.23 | 0.13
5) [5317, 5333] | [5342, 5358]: -1.0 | -0.29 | 0.27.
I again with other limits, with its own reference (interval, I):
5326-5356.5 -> 1.2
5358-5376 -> 0.9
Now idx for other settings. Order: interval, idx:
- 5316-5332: 690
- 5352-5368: 1128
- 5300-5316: 1153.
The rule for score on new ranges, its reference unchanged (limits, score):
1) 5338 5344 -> 5343.60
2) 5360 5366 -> 5360.86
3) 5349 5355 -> 5354.69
